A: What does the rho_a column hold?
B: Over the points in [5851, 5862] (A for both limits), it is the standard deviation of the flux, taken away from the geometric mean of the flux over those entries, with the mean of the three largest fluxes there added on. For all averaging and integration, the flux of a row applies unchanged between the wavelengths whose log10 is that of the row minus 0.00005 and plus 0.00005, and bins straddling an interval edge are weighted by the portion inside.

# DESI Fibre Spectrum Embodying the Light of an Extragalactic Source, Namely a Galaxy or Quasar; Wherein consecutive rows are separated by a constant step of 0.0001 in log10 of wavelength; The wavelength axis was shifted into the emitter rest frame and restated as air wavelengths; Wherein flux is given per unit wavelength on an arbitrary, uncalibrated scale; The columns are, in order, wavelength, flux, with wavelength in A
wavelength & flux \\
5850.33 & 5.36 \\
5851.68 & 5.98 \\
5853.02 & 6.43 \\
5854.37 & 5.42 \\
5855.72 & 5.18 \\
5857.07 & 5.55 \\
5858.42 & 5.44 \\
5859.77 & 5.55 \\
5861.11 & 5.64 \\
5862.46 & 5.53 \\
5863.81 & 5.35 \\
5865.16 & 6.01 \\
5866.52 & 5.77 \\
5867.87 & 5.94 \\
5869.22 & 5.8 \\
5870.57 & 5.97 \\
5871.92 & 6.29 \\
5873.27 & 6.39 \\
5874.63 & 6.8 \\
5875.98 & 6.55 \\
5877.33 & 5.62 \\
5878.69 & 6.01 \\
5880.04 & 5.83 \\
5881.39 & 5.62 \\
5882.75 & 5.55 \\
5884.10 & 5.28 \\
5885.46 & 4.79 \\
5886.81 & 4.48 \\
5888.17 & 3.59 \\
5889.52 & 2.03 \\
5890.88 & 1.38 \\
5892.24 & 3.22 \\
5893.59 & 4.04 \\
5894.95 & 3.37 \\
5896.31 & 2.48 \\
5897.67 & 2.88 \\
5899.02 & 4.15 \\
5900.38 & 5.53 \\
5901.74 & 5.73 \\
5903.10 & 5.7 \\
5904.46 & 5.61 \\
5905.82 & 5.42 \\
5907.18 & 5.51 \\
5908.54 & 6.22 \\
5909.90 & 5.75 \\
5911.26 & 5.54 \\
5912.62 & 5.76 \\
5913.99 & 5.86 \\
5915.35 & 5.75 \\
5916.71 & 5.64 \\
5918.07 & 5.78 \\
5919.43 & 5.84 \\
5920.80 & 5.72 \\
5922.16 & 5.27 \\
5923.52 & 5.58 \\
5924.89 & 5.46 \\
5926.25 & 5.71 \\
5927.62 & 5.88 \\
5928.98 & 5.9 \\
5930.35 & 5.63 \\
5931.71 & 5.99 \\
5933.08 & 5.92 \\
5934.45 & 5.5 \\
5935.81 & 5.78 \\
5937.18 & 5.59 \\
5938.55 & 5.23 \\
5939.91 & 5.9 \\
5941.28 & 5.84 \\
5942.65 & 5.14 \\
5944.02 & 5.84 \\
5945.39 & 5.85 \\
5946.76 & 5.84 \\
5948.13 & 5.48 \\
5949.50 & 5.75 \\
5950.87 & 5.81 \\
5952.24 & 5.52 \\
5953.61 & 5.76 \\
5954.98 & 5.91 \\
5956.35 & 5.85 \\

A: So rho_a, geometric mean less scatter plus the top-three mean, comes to 11.3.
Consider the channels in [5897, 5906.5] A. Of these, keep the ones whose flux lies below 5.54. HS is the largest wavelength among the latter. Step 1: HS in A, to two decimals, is 5905.82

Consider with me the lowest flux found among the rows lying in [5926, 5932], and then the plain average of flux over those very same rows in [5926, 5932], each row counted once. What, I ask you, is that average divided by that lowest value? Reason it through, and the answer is 1.03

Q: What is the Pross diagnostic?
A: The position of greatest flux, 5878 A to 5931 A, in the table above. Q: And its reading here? 5908.54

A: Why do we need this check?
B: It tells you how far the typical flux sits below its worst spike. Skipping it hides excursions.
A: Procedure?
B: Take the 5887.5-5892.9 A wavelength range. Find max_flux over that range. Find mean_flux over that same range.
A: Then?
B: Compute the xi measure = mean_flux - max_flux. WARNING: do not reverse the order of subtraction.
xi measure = -1.0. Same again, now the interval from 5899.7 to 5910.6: -0.5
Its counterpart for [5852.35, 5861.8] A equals -0.8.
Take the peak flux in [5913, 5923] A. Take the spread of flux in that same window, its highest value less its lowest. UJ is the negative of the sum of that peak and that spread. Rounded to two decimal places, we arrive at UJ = -6.45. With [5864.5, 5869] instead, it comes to -6.25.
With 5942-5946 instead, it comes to -6.56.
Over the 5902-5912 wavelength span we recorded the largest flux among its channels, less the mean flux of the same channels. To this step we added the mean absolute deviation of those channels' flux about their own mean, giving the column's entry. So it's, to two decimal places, 0.72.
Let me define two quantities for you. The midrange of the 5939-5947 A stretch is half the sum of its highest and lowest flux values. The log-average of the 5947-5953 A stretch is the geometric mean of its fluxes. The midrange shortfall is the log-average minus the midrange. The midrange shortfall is 0.12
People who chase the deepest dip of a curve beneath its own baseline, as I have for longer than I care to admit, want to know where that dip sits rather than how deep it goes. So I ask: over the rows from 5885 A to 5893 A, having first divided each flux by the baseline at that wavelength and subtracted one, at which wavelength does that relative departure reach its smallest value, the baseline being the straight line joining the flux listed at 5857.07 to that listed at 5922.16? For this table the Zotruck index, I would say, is 5890.88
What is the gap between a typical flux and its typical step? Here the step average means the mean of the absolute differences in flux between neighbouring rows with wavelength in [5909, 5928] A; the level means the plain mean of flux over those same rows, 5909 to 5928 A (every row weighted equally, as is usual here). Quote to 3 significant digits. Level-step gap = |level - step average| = 5.50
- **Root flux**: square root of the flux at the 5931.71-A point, 2.45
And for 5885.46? 2.19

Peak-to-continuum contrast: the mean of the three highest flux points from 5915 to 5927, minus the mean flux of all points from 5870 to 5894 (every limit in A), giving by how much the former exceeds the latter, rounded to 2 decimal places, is 0.82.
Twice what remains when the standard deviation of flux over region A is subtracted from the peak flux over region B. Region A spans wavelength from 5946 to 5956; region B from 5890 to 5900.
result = 8.0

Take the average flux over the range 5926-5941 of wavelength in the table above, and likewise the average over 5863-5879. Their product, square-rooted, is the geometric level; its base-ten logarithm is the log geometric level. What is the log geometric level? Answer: 0.77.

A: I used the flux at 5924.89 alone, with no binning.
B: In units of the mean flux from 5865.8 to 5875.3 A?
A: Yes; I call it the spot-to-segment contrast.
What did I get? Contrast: 0.89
